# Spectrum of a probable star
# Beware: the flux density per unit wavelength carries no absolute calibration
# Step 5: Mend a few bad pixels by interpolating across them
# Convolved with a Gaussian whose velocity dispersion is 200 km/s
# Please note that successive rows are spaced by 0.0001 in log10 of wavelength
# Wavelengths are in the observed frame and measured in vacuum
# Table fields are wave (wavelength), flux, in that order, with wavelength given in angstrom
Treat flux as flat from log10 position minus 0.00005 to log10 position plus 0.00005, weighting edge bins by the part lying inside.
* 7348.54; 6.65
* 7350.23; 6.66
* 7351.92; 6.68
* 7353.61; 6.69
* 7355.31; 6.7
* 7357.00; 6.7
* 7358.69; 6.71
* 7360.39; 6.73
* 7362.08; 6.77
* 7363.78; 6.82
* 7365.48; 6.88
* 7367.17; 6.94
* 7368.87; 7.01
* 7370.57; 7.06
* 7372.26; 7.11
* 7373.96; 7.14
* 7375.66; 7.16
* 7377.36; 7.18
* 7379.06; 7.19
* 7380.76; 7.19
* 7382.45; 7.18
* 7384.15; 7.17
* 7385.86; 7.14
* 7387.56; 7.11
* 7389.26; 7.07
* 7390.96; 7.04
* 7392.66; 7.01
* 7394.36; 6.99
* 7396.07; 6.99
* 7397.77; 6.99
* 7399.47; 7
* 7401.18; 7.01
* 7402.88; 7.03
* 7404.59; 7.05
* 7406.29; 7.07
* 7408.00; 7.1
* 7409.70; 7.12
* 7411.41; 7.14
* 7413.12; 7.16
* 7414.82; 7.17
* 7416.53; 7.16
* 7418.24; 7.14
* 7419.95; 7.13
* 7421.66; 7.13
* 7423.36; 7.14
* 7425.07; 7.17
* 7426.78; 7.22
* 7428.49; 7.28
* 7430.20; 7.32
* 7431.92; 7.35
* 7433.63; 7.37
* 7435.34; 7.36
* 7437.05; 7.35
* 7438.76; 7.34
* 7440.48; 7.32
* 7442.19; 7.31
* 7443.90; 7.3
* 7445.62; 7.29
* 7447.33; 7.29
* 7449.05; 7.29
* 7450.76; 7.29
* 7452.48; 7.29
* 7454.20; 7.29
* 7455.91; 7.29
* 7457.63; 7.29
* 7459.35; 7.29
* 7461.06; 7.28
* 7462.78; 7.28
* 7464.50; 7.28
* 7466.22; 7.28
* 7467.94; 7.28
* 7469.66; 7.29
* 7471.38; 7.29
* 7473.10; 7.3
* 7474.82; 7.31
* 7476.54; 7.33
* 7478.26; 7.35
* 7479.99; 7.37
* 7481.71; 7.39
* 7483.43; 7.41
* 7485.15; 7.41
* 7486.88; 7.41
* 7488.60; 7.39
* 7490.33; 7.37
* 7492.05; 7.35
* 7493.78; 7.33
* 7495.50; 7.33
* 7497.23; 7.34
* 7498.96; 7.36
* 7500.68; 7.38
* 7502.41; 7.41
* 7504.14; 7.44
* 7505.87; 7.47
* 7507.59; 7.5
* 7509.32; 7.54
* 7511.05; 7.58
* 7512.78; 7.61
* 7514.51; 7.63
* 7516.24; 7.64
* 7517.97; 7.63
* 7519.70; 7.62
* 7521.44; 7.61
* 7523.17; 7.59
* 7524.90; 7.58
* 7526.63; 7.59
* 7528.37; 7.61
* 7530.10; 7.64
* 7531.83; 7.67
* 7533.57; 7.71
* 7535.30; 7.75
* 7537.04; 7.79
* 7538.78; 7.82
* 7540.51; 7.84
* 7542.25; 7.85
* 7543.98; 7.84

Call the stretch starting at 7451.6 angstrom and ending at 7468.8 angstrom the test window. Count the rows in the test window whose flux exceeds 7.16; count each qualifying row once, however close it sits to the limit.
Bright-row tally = 10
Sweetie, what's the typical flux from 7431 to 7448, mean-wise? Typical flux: 7.33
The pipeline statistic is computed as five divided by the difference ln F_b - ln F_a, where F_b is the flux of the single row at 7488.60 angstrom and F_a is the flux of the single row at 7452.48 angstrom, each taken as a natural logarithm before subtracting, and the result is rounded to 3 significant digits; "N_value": 367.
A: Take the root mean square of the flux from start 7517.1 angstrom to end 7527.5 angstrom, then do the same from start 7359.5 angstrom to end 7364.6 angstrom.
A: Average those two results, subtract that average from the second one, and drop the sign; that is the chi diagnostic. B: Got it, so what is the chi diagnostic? 0.41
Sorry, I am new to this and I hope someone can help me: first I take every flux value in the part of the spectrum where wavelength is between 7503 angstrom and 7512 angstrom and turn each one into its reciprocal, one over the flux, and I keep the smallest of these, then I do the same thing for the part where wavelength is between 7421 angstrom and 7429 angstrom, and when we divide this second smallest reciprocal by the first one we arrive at 1.04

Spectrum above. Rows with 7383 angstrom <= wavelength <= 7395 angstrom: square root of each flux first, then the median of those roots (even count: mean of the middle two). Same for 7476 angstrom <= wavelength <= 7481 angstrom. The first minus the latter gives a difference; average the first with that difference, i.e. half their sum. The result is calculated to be 1.30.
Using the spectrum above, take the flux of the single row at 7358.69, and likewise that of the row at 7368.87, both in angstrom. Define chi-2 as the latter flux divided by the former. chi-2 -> 1.04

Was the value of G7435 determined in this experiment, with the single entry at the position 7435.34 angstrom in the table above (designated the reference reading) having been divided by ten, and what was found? 0.736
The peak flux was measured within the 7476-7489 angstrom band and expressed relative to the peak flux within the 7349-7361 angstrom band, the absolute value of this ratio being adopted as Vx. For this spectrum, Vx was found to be 1.10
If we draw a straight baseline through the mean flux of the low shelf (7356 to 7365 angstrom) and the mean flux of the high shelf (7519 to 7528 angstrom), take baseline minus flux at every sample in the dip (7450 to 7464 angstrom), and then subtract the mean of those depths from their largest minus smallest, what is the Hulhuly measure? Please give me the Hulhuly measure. 0.11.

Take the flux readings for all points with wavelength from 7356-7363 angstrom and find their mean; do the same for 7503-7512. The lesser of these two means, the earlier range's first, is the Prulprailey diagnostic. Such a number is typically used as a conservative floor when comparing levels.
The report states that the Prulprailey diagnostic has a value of 6.73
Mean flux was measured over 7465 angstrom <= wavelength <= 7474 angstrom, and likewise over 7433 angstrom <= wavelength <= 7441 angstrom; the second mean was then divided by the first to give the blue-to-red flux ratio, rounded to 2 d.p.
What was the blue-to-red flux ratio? 1.01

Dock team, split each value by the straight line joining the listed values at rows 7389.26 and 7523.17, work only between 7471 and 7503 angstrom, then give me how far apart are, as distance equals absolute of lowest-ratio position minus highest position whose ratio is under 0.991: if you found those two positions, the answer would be 6.9 angstrom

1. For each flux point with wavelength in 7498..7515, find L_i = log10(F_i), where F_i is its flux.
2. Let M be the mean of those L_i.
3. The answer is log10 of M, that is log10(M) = -0.0582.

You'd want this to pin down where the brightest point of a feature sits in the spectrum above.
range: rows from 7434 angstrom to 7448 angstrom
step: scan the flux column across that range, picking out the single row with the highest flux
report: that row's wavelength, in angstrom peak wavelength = 7435.34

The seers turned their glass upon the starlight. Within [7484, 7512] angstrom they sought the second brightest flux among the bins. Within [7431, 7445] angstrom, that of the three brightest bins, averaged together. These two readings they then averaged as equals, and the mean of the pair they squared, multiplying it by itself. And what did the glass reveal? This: 55.5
